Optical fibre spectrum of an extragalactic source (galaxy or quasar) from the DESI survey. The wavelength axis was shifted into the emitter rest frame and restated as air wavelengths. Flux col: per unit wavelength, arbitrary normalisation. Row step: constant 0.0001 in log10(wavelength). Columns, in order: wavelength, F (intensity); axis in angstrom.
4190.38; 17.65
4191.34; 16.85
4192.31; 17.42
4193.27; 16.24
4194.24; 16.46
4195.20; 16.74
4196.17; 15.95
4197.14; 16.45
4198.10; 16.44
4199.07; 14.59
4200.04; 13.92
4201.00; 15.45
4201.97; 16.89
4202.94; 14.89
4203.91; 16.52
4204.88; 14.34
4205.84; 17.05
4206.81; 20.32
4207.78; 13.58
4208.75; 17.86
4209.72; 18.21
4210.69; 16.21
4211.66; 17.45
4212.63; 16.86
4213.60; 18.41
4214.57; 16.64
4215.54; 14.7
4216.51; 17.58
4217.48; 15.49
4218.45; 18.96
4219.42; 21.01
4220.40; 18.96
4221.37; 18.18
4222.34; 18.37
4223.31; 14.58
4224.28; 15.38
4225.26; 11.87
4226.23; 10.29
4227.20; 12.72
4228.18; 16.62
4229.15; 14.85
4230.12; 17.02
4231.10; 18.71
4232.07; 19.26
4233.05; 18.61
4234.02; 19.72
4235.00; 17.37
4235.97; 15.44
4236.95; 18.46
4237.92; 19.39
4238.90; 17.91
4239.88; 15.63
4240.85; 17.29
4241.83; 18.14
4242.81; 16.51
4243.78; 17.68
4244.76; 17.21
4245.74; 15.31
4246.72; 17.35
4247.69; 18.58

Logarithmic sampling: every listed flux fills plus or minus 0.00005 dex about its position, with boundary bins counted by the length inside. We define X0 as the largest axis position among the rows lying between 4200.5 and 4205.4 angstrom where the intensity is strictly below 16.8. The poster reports 4204.88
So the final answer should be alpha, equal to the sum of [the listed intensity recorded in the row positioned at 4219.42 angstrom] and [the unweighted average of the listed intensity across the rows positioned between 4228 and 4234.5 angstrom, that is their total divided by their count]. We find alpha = 39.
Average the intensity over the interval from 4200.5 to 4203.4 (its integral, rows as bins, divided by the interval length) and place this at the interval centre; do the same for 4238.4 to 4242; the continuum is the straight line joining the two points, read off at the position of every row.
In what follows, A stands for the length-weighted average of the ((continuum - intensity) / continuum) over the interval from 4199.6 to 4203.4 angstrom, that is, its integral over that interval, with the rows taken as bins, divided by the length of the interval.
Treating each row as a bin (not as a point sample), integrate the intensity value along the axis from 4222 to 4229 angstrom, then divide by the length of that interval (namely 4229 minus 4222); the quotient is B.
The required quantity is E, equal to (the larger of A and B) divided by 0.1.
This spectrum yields 142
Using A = 0.027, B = 14.2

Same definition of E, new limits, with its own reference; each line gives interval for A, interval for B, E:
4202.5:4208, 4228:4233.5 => 176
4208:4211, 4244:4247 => 166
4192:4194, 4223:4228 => 131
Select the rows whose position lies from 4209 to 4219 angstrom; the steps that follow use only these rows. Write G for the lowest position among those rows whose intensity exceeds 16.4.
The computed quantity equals 4209.72 angstrom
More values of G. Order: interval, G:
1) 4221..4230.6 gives 4221.37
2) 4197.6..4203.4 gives 4198.10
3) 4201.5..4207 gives 4201.97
